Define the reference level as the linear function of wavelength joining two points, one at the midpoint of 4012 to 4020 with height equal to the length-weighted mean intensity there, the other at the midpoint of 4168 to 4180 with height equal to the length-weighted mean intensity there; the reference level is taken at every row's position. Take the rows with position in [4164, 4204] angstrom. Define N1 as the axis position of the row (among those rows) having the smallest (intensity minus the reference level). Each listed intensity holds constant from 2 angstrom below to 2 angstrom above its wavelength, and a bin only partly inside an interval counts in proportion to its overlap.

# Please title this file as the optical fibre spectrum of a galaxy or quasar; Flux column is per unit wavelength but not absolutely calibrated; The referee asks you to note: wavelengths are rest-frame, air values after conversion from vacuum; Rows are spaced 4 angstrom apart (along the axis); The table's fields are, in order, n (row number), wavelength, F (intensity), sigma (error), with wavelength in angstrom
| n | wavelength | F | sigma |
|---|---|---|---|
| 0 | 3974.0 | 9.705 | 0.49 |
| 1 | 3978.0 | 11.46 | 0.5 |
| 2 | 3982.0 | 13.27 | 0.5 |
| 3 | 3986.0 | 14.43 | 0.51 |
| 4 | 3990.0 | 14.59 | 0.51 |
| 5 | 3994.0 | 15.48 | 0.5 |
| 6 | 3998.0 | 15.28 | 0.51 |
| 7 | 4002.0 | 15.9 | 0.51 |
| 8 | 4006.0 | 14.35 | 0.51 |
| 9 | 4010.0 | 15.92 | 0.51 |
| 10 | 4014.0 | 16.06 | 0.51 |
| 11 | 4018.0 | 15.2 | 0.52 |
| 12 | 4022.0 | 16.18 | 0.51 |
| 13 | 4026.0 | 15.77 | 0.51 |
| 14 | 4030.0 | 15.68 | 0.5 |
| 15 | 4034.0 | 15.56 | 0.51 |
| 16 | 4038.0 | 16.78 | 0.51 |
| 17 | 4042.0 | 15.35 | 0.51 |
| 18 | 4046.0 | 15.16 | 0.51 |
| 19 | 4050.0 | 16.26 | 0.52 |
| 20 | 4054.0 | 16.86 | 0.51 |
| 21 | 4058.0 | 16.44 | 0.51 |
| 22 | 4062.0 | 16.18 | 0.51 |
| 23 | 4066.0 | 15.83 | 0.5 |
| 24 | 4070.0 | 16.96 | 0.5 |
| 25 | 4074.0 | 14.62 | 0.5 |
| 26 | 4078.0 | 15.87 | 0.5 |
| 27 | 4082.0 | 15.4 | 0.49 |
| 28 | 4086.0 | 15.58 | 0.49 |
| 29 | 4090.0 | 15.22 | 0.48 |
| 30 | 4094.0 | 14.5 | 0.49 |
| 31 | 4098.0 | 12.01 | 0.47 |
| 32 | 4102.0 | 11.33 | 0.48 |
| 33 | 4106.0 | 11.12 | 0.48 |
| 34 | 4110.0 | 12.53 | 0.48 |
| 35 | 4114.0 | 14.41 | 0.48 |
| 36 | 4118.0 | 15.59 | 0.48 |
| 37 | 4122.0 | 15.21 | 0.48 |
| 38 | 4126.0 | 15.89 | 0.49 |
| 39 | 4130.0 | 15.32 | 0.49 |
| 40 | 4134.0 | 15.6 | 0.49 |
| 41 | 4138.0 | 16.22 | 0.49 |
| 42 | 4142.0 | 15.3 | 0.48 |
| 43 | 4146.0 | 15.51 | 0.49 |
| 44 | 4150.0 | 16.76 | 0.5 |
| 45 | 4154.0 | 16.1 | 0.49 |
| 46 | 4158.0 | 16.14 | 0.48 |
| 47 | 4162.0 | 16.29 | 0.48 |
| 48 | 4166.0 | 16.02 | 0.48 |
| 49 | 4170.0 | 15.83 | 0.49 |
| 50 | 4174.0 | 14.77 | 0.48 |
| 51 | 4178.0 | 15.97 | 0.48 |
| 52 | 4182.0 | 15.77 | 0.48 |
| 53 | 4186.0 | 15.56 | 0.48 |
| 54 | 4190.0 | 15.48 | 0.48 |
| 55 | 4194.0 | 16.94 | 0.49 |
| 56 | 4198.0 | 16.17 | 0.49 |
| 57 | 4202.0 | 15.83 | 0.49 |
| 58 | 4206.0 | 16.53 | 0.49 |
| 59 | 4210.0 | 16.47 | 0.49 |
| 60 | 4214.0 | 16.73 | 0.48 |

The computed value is 4174.0 angstrom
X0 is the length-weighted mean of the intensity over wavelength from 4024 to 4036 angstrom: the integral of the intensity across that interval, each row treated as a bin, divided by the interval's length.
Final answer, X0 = 15.7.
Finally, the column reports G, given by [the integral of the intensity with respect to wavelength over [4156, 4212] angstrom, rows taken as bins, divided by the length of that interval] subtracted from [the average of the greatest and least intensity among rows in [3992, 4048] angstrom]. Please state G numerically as -0.4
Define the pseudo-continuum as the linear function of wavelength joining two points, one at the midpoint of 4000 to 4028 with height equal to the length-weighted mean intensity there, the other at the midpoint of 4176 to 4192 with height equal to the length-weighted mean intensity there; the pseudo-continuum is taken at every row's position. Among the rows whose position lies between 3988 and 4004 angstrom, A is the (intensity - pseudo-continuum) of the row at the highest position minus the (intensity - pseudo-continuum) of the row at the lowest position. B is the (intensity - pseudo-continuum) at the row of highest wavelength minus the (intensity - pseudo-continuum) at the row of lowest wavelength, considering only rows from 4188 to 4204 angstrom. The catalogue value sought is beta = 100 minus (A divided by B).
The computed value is 96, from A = 1.31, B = 0.3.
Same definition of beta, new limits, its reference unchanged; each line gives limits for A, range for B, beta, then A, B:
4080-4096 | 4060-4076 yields 99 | -0.90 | -1.6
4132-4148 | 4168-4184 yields 99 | -0.09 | -0.1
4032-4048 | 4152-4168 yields 95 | -0.40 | -0.1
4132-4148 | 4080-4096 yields 100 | -0.09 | -0.9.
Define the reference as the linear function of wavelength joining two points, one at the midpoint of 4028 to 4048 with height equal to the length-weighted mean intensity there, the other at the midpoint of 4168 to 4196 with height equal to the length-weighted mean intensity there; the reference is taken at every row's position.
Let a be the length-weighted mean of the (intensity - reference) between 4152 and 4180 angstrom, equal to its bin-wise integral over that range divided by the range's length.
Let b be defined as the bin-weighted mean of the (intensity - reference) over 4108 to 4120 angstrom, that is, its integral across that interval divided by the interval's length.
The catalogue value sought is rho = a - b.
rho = 1.68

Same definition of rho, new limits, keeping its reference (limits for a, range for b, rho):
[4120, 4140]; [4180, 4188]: 0.00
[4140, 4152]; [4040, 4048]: 0.56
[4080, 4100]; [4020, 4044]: -1.37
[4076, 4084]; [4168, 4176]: 0.37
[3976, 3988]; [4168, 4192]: -2.44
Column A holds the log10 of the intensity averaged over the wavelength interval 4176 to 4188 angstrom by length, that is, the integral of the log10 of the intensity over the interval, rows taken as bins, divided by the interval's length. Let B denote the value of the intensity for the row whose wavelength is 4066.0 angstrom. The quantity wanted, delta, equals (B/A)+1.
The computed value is 14.2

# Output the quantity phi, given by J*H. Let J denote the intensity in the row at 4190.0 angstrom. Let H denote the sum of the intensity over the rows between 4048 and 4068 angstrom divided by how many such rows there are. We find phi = 253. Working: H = 16.31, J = 15.48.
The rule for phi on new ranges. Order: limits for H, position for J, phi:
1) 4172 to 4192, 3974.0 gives 151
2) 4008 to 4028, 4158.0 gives 255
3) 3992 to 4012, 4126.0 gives 244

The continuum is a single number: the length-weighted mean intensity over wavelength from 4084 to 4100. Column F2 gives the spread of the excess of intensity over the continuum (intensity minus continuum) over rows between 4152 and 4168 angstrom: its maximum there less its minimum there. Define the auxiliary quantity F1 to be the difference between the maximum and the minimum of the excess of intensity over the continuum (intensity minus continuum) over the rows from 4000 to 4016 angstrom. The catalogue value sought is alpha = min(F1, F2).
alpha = 0.27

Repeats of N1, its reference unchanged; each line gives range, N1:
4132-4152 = 4142.0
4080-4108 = 4106.0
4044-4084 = 4074.0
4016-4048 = 4046.0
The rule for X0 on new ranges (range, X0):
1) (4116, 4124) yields 15.4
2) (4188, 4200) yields 16.2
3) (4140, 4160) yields 16.0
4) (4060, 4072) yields 16.3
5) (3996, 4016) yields 15.5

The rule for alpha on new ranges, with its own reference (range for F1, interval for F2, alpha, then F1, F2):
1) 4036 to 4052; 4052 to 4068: 1.03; 1.62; 1.0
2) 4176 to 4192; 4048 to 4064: 0.49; 0.49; 0.7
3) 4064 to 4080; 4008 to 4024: 0.98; 2.34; 1.0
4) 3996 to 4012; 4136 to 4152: 1.46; 1.57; 1.5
